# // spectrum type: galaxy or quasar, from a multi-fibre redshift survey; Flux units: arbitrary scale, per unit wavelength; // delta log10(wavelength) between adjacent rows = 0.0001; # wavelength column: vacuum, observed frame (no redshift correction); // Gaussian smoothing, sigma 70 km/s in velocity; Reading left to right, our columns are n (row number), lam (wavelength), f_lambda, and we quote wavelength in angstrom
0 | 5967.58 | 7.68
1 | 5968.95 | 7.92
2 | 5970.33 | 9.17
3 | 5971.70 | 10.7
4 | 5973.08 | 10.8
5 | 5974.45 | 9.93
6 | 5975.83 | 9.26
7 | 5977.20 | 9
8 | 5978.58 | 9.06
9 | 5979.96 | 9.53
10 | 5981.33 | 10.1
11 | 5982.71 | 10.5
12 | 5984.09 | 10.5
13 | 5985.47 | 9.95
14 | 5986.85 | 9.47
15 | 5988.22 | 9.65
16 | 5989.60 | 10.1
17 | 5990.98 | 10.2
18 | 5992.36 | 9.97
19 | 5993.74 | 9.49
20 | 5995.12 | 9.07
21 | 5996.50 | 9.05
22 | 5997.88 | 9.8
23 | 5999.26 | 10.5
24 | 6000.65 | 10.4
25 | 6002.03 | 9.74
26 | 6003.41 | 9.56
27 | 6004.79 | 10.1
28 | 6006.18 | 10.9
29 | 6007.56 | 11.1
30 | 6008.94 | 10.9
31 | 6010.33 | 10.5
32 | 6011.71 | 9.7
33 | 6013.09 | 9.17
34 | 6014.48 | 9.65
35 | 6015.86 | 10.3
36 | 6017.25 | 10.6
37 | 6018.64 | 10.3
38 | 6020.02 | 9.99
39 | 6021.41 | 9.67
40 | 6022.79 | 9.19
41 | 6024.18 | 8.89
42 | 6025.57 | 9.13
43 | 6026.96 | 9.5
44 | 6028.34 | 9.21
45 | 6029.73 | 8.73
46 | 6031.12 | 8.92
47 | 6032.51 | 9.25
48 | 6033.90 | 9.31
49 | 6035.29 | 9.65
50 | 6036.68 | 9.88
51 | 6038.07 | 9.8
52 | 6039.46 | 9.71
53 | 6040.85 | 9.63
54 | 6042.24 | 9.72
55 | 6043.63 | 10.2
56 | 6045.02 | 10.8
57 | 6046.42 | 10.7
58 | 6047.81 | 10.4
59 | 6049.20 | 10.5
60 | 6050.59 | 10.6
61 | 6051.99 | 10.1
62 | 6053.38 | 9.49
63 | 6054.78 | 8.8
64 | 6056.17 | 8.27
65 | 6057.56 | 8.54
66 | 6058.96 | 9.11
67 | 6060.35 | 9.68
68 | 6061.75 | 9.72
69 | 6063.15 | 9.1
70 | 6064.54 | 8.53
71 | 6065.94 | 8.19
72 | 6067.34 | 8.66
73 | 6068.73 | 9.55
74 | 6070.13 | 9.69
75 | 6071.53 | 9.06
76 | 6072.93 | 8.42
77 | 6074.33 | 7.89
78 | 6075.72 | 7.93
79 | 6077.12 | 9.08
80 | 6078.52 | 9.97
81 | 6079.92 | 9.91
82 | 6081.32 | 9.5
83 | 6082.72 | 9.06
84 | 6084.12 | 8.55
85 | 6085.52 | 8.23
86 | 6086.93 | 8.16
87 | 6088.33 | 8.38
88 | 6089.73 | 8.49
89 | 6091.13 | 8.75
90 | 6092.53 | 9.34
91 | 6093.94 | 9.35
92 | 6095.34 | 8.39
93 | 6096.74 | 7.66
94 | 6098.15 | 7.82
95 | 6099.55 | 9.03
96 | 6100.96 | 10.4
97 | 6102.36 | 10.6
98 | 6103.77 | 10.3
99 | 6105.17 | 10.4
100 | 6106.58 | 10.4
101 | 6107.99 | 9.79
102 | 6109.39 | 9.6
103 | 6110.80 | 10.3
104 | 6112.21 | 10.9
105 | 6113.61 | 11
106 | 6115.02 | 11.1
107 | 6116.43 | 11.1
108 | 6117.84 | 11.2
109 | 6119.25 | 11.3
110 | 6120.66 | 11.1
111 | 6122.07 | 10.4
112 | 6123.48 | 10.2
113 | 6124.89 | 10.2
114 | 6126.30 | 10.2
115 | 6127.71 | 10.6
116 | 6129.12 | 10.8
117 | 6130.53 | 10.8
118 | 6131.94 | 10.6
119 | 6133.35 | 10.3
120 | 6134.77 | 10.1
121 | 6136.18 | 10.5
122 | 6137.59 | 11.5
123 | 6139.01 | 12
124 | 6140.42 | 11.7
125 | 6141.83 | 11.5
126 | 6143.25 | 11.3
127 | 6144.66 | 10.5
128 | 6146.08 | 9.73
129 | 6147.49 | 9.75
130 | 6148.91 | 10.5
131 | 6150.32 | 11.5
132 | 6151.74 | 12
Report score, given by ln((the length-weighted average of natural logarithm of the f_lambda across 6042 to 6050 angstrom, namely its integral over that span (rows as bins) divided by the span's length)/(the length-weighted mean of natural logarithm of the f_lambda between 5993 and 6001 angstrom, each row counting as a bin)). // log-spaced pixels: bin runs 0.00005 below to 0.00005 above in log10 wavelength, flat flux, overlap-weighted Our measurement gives 0.033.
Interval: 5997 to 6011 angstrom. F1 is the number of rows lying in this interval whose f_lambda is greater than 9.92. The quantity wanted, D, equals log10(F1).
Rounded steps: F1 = 7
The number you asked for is 0.85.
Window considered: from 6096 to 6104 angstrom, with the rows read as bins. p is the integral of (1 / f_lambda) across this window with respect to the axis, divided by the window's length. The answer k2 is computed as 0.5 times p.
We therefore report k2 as 0.055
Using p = 0.110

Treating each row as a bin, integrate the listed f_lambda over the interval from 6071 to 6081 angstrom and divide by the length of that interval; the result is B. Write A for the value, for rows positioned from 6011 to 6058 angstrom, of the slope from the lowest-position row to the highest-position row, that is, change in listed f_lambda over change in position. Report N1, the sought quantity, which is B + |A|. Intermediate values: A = -0.03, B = 8.9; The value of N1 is 8.9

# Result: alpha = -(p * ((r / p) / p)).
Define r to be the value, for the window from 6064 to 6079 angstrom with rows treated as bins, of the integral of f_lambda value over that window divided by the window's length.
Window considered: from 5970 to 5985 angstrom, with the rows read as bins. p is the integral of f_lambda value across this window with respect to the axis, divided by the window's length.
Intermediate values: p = 9.9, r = 8.8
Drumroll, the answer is -0.89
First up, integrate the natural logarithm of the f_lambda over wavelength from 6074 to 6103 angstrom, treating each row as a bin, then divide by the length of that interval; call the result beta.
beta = 2.18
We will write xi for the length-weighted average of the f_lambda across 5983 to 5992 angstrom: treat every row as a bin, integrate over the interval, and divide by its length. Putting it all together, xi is 10.0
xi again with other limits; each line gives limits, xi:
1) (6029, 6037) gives 9.3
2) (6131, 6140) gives 10.9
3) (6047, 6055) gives 10.1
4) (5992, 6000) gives 9.6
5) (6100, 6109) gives 10.3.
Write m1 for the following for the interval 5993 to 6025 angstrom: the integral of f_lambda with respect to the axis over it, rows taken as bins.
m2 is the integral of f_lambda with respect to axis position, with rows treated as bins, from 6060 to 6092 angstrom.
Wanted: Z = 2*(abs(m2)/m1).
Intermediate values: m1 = 318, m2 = 284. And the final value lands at 1.8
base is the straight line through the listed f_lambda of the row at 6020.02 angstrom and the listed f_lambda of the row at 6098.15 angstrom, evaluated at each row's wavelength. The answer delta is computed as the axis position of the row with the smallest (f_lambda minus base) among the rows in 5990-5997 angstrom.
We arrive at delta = 5995.12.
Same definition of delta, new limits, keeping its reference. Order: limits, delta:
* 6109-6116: 6109.39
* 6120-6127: 6123.48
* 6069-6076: 6074.33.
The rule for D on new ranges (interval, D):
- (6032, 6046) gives 0.30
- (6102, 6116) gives 0.90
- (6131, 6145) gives 1.00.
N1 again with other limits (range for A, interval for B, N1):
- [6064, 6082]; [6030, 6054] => 10.0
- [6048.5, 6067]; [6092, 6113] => 9.8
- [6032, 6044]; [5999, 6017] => 10.3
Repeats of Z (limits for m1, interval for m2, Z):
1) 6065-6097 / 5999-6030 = 2.2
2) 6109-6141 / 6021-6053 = 1.8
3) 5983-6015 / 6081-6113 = 1.9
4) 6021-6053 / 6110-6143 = 2.3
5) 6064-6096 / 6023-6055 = 2.2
